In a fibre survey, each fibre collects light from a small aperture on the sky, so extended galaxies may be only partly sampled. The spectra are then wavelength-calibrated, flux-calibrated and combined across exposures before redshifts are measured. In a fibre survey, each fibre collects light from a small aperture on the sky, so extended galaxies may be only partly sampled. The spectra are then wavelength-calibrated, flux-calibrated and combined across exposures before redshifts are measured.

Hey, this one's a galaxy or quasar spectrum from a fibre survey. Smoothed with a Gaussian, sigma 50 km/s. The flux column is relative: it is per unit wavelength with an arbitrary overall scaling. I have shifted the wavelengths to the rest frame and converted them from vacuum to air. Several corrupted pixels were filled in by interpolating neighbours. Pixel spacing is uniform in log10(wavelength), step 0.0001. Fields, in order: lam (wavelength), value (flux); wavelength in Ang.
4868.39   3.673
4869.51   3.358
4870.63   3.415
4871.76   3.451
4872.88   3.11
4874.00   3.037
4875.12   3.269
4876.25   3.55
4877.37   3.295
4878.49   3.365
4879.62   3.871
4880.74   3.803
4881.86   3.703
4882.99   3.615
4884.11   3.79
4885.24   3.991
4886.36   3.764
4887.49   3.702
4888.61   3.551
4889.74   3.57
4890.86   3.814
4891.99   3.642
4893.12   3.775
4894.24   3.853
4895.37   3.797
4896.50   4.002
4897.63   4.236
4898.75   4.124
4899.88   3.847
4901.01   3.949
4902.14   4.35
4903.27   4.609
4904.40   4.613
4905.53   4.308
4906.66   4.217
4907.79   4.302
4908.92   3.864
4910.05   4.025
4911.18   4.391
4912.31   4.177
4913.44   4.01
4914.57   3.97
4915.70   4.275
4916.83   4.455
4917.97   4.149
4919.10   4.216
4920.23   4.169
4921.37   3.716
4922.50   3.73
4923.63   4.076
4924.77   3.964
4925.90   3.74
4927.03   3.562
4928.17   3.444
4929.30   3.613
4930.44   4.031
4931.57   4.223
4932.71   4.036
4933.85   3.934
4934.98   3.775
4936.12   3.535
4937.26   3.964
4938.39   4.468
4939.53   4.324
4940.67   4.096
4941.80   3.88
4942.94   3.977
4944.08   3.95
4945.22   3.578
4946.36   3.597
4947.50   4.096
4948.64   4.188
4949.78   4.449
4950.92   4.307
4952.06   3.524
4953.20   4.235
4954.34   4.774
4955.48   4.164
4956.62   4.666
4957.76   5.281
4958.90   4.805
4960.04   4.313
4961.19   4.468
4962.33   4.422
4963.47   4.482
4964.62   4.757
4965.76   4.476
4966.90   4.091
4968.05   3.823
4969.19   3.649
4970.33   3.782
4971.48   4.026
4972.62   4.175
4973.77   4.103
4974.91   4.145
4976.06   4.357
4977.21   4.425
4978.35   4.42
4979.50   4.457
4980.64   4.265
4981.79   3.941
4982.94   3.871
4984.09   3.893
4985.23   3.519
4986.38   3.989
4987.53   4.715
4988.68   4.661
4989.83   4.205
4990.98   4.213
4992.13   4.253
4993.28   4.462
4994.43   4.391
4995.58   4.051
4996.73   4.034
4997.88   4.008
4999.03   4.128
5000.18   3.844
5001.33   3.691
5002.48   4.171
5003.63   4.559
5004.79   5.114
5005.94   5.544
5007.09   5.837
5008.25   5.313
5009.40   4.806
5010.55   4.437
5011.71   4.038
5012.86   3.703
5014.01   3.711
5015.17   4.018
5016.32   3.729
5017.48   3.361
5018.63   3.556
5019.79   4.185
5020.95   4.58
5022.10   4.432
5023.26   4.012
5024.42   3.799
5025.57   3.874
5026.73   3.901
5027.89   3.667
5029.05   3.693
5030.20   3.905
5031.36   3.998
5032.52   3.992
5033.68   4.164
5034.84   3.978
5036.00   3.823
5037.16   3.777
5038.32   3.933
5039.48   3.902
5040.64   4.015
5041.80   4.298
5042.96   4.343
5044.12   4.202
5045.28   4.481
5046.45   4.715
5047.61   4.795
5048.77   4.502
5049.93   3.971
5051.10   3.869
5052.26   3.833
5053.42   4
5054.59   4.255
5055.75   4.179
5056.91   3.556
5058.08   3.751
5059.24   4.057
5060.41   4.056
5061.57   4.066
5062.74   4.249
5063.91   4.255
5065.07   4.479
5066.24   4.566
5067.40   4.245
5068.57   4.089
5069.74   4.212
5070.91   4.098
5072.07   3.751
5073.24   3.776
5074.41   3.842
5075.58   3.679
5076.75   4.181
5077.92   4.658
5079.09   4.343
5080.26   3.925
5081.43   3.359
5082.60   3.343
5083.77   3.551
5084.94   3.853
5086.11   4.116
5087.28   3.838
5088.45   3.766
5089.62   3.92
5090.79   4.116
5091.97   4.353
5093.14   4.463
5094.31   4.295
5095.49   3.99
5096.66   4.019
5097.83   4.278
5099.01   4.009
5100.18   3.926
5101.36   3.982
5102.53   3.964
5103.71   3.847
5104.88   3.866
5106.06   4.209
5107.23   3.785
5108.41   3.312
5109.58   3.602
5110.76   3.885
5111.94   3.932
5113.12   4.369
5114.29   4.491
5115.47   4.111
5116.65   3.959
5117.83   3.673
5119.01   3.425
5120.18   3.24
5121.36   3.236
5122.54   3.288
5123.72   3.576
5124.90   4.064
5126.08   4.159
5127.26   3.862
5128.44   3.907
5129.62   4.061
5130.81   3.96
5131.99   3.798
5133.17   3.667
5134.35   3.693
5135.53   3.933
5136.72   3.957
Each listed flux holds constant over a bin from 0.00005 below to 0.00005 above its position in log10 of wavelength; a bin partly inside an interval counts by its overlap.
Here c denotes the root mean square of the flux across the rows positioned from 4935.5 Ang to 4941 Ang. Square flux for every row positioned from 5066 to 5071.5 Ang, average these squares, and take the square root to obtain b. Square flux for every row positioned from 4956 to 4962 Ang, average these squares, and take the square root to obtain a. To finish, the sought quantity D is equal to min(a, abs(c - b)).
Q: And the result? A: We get 0.16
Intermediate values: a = 4.72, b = 4.2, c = 4.1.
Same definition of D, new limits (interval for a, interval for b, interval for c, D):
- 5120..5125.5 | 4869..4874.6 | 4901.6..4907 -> 1.14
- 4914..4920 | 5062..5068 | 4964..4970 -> 0.18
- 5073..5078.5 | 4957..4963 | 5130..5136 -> 0.86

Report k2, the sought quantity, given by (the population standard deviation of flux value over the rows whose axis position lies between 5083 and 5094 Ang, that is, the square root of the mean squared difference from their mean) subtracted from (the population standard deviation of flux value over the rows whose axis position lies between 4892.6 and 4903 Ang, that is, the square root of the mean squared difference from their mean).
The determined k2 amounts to -0.1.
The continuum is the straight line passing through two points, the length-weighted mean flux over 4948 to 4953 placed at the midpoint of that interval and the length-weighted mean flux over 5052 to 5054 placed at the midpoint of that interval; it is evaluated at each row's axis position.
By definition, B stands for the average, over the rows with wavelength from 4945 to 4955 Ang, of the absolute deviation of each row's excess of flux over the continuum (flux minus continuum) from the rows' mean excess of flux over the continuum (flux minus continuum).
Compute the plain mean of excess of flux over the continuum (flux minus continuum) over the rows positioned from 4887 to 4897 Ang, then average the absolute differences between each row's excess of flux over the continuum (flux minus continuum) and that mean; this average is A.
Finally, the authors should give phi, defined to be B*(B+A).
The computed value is 0.16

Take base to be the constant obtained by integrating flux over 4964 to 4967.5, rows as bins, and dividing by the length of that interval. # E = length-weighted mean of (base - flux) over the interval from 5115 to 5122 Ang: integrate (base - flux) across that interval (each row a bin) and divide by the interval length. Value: 0.8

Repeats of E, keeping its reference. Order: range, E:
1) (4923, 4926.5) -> 0.5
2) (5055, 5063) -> 0.4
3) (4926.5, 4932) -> 0.7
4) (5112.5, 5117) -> 0.2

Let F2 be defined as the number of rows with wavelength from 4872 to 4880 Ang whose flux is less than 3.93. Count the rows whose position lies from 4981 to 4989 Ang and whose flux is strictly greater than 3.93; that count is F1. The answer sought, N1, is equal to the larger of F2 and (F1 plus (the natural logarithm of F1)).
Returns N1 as 7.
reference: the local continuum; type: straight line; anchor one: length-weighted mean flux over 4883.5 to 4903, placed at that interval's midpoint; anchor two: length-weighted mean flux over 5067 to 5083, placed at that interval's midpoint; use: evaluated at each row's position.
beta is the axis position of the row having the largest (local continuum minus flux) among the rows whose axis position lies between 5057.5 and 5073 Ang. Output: 5072.07 Ang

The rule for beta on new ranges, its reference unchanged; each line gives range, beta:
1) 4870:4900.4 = 4874.00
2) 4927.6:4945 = 4928.17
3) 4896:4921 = 4899.88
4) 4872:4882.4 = 4874.00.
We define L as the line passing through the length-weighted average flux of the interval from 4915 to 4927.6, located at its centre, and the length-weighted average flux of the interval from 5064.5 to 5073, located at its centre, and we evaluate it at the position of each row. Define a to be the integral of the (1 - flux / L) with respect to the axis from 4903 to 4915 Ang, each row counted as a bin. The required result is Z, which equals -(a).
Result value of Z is 0.69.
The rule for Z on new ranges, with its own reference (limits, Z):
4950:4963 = 1.29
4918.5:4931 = -0.52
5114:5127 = -1.59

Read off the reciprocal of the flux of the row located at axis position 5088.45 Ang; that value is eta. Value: 0.266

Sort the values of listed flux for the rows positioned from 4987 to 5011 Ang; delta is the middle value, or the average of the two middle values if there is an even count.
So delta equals 4.39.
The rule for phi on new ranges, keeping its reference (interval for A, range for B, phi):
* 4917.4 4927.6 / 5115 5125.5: 0.15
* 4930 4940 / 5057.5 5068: 0.08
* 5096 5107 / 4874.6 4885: 0.06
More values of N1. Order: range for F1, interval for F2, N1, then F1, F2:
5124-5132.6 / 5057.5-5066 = 5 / 4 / 1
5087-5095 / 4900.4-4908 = 5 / 4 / 0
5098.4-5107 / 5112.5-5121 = 5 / 4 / 3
